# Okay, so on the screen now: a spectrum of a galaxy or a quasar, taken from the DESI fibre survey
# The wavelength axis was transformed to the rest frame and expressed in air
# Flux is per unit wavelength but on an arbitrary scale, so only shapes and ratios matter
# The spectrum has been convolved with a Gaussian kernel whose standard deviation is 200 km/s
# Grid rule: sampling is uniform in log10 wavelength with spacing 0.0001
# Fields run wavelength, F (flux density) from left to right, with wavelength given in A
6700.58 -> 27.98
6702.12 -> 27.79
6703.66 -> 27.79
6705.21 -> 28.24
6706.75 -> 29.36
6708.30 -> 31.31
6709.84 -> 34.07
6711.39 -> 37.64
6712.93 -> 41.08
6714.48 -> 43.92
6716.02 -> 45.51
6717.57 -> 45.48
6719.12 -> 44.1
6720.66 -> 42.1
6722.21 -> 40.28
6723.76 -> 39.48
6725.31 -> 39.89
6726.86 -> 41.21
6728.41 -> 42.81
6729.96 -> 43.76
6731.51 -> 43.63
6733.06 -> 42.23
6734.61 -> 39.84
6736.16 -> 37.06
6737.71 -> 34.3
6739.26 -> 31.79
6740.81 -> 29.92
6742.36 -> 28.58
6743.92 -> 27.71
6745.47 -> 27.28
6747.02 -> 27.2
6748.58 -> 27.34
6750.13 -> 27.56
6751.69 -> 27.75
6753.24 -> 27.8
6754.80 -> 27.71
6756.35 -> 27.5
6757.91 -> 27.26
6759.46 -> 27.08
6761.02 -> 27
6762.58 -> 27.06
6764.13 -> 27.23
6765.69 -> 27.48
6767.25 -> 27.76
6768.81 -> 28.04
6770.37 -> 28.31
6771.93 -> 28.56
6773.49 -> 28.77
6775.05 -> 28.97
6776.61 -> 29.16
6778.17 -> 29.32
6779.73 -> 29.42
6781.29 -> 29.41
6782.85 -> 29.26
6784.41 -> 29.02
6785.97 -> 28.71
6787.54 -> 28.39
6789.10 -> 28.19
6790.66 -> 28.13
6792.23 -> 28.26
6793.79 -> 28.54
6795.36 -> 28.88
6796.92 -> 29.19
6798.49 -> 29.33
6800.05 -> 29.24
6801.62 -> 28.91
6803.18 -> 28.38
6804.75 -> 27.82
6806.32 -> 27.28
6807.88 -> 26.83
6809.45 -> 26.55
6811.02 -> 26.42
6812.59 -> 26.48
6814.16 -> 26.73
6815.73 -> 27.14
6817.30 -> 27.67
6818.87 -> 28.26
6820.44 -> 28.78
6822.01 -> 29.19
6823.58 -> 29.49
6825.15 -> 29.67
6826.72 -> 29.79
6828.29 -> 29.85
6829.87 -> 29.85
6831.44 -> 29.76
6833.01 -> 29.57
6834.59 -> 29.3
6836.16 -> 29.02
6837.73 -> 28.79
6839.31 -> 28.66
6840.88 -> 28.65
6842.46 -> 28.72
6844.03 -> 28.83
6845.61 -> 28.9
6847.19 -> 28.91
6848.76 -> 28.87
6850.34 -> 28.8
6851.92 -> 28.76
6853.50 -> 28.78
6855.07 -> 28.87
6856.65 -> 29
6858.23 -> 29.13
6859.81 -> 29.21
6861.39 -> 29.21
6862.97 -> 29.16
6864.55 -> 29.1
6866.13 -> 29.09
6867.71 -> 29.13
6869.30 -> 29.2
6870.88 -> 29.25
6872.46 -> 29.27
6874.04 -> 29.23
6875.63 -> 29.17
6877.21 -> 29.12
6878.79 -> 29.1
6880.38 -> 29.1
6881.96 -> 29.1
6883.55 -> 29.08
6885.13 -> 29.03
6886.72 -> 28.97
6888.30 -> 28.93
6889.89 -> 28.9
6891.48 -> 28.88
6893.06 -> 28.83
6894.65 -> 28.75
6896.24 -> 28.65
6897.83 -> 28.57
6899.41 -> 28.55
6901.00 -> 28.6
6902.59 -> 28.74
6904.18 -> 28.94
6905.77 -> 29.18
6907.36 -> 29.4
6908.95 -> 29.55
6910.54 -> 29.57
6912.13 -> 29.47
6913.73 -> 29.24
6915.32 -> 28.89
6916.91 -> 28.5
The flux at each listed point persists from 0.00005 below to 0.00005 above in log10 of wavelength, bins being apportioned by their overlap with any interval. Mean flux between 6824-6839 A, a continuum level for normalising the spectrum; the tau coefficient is 29.5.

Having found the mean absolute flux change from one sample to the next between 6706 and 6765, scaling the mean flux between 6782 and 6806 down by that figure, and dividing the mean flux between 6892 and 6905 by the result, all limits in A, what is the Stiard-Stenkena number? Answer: 1.2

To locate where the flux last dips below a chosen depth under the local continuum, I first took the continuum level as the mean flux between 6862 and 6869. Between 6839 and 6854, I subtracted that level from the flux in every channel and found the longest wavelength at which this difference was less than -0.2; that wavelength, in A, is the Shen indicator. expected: 6853.50 A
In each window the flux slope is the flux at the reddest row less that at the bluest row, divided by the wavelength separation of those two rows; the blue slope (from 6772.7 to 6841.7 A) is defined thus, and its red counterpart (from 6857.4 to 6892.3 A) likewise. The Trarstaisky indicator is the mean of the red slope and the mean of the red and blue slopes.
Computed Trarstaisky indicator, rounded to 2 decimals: -0.01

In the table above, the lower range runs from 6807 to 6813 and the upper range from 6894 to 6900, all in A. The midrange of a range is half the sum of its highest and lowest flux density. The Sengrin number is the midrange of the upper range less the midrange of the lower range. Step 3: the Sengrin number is 2.0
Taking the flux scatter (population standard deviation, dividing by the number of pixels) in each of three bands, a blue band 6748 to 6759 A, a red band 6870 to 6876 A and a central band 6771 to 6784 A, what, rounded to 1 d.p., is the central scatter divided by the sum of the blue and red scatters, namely 1.3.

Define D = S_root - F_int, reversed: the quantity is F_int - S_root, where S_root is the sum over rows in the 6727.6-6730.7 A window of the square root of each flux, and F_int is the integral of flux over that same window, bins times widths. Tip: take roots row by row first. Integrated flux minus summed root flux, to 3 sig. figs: 121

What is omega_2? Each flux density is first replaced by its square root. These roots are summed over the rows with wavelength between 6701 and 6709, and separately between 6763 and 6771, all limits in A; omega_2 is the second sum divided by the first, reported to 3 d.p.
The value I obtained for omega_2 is 0.980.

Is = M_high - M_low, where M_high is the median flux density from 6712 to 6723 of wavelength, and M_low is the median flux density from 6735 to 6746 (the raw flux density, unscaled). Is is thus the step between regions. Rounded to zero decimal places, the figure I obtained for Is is 14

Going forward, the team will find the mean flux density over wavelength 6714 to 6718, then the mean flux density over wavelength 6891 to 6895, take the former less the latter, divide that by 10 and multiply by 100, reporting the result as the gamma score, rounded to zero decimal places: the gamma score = 162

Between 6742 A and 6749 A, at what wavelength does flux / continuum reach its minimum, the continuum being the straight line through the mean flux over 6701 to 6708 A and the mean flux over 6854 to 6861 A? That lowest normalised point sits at 6747.02 A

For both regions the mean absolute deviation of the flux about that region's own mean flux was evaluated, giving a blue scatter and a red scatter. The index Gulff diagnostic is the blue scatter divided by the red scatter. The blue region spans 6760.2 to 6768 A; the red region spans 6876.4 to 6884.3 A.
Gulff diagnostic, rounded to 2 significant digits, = 31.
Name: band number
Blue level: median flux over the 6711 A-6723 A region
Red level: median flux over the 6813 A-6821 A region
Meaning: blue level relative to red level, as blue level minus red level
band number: 15.3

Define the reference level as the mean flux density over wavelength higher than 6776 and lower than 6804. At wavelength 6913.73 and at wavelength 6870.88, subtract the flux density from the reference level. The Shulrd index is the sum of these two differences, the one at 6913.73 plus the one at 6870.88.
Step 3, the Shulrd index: -0.7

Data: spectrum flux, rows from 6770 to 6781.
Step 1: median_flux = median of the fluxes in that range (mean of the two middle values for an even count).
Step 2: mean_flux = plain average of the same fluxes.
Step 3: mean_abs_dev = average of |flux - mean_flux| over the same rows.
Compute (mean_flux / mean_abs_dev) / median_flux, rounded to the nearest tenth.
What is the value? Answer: 3.0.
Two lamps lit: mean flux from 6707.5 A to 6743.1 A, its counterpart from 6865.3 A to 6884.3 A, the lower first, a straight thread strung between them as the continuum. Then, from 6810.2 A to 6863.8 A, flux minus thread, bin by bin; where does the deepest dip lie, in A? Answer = 6811.02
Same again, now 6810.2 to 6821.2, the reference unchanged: 6811.02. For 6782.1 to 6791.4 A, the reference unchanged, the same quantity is 6789.10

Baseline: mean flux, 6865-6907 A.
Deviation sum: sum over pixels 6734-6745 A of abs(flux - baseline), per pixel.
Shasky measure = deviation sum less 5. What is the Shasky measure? 25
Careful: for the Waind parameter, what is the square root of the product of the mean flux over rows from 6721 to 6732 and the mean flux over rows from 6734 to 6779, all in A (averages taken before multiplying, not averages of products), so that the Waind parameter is 34.7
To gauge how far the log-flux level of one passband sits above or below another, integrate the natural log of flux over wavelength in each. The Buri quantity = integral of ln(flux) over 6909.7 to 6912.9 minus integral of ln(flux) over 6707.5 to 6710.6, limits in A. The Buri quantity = 0.0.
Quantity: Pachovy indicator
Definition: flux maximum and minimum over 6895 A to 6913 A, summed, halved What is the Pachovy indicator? 29.1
